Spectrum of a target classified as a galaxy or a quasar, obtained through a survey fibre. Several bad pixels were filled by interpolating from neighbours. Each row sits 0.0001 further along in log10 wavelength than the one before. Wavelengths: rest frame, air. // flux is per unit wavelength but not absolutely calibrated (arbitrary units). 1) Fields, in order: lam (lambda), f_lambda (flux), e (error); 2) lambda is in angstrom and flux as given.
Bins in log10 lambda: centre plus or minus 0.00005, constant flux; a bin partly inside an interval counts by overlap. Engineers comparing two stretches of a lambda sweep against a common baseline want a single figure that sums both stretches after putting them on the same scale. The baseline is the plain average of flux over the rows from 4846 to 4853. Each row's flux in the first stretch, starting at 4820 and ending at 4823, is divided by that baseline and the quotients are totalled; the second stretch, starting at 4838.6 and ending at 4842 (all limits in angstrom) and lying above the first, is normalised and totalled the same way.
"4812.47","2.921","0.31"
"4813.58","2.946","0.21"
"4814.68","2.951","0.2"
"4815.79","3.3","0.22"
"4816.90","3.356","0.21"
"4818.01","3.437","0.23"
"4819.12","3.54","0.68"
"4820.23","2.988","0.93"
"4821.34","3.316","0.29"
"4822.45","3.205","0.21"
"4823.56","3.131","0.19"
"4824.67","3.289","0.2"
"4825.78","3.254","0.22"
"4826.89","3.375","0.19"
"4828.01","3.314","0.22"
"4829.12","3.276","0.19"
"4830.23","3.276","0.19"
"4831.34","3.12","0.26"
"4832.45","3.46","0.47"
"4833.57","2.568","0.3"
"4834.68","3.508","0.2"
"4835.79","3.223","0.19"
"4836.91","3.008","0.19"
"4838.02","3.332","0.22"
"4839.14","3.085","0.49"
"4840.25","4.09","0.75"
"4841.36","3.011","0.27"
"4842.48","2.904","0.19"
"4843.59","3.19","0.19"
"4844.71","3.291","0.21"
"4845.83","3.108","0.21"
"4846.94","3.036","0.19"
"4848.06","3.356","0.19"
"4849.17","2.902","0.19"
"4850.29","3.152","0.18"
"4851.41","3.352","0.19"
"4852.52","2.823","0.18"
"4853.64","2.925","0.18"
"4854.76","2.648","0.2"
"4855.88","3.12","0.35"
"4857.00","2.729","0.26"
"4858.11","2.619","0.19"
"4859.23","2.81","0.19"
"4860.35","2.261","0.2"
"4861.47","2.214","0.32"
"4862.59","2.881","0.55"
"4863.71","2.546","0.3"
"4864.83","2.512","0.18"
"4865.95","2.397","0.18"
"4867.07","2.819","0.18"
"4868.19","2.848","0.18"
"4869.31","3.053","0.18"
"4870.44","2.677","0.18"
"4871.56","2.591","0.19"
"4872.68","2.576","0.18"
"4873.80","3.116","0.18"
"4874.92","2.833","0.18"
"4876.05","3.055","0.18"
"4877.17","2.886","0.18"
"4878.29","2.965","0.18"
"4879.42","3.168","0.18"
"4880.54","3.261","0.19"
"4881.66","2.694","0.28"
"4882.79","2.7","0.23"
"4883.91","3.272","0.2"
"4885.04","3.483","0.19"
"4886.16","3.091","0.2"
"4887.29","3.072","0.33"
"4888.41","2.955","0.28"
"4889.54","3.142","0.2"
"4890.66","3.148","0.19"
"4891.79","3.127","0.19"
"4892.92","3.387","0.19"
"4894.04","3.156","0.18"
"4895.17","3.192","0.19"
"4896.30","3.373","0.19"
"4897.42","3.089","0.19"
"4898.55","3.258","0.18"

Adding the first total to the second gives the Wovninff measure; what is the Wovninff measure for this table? 6.3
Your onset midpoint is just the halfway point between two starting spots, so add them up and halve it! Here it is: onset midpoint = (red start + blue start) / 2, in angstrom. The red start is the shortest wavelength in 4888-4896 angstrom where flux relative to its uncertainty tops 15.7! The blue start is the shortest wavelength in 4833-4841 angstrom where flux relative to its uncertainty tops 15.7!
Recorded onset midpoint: 4862.1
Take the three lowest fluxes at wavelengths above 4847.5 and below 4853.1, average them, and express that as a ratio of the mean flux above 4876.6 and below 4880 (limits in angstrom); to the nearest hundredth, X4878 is 0.98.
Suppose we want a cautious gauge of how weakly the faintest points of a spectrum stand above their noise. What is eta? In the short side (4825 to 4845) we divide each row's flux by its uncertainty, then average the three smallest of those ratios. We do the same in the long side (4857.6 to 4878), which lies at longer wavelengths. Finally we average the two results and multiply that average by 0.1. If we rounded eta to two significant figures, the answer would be 0.66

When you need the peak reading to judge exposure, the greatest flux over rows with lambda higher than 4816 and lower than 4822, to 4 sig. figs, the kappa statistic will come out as 3.540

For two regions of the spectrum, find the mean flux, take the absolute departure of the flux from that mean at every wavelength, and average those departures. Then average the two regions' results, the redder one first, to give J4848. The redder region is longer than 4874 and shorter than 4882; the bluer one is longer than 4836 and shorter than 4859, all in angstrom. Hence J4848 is 0.1894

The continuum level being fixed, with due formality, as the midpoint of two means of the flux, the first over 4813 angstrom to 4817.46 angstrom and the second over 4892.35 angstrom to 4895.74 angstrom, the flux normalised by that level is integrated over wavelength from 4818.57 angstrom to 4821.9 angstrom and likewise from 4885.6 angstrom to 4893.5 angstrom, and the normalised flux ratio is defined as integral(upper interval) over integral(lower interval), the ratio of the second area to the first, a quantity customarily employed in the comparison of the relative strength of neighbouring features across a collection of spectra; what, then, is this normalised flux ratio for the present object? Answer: 2.3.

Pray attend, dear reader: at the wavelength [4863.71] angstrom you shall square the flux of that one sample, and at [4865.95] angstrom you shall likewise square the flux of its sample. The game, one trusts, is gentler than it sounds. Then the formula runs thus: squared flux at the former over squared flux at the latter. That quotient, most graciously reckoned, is 1.13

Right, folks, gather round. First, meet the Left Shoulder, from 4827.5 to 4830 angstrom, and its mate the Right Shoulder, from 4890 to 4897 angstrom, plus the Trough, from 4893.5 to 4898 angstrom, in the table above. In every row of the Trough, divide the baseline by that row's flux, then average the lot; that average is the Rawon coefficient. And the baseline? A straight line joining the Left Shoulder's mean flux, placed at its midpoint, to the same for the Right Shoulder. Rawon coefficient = 1.009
